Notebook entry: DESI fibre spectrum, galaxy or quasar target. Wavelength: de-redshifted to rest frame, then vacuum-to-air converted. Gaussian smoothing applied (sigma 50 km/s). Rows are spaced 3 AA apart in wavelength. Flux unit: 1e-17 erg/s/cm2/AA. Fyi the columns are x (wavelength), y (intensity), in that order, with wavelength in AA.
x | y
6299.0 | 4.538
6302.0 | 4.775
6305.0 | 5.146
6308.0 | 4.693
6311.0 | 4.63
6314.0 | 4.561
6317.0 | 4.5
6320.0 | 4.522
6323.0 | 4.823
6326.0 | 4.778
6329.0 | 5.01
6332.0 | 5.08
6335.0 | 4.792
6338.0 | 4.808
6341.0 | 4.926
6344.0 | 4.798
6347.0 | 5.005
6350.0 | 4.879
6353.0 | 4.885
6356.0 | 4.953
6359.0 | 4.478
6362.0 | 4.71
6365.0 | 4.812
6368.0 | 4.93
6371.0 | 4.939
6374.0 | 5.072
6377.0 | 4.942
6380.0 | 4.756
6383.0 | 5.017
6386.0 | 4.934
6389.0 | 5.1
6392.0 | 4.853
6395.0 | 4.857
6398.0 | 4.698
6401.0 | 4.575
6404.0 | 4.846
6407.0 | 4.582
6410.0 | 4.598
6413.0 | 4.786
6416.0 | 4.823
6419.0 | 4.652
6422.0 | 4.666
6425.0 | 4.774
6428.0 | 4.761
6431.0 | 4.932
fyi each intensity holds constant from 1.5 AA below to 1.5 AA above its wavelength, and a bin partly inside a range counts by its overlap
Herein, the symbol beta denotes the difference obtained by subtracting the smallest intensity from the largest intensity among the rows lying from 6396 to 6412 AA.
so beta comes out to 0.27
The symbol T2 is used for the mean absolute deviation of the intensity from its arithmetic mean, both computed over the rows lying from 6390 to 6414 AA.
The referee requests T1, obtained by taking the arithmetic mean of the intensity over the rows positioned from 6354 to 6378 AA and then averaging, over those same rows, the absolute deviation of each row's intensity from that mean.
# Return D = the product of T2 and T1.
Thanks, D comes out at 0.016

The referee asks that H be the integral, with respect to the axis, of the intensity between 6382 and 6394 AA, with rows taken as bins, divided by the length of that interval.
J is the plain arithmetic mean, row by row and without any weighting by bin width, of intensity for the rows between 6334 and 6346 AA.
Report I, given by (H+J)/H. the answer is 1.972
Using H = 4.97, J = 4.83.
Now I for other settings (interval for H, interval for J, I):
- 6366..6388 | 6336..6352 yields 1.988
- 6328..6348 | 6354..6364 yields 1.960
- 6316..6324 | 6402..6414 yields 2.020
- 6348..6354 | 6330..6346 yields 1.998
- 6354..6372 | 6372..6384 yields 2.030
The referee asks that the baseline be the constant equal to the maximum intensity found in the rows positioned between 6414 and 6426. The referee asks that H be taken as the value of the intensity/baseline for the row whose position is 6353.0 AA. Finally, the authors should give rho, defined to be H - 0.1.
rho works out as 0.913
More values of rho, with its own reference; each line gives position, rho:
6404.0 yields 0.905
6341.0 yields 0.921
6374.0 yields 0.952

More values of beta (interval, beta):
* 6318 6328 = 0.30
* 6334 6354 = 0.21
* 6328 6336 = 0.29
